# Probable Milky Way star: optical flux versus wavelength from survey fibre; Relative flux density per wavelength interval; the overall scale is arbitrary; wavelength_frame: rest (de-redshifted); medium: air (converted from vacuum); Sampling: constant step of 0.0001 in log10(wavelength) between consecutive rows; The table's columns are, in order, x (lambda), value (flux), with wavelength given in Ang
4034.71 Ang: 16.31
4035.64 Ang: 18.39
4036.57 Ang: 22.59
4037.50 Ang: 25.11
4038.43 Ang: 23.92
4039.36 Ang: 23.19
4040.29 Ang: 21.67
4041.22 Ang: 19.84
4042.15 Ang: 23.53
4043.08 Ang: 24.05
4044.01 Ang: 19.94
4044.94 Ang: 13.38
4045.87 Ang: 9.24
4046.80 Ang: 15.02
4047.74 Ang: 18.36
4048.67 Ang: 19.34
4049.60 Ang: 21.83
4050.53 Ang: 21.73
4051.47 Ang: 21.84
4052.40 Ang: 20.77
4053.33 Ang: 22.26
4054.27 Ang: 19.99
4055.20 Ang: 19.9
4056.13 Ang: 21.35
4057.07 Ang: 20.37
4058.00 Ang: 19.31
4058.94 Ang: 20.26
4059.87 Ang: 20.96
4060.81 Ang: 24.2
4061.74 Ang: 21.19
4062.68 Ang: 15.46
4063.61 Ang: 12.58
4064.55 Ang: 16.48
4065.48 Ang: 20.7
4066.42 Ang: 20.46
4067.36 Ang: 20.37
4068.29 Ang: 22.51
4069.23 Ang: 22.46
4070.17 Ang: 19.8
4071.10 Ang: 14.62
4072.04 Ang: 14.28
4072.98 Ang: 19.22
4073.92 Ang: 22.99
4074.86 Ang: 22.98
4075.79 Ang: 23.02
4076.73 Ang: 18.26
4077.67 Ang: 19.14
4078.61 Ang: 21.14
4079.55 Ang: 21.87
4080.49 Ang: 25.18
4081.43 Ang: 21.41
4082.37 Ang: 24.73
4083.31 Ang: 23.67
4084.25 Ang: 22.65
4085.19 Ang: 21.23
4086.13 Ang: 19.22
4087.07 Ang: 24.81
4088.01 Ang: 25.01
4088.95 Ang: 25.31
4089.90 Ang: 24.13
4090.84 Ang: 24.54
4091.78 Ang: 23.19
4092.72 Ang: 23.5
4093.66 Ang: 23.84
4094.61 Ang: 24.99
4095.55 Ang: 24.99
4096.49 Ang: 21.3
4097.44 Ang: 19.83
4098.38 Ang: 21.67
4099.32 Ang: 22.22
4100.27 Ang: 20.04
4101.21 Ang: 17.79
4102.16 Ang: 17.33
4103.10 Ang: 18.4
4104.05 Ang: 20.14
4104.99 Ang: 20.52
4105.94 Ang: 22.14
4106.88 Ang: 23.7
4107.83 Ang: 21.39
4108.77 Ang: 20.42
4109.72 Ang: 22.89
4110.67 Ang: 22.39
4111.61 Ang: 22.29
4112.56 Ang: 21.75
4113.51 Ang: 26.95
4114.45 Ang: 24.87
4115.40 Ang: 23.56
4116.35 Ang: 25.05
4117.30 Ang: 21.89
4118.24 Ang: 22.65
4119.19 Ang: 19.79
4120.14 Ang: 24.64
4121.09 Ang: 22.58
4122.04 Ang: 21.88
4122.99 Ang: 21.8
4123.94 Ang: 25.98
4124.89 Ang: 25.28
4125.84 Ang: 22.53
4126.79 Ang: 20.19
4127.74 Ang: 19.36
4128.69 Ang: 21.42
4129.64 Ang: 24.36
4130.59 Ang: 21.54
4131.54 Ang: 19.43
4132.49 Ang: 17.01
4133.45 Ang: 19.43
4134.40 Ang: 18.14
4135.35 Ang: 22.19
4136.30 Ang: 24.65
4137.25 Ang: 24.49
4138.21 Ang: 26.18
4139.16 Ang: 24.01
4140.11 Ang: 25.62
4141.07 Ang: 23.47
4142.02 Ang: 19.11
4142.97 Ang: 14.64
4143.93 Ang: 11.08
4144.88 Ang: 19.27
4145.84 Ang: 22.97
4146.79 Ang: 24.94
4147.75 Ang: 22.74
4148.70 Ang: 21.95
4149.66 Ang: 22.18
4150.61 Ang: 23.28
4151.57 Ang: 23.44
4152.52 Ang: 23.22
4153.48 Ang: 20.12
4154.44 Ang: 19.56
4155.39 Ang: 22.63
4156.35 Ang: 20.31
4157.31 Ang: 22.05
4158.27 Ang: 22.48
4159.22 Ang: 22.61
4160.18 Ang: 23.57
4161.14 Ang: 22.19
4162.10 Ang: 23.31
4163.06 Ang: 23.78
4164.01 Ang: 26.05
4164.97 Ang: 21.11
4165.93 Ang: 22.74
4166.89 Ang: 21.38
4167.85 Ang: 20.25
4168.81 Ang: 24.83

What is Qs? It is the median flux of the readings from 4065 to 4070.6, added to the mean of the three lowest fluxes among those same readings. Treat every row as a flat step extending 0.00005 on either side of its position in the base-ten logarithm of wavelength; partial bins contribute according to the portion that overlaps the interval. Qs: 40.8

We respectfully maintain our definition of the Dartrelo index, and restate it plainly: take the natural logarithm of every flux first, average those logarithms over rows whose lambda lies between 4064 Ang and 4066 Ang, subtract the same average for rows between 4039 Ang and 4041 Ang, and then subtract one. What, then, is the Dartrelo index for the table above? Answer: -1.19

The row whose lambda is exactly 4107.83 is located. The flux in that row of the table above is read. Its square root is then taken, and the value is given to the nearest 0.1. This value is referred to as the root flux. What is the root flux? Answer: 4.6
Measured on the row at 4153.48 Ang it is 4.5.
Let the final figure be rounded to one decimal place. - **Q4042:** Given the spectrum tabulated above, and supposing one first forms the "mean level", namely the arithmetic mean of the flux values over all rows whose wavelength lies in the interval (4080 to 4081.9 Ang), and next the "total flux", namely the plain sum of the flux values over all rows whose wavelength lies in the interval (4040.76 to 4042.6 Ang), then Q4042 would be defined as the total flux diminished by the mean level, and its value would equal 20.1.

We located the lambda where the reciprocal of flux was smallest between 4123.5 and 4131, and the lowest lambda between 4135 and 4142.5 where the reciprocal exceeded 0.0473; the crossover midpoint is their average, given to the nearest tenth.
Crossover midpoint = 4133.0 Ang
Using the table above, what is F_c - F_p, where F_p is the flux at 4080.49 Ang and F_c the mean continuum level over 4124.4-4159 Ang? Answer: -3.6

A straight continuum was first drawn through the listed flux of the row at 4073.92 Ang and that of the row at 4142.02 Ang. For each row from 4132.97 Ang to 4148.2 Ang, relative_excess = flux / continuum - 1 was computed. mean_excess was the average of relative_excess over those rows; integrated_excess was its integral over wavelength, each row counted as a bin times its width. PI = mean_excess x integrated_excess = 0.21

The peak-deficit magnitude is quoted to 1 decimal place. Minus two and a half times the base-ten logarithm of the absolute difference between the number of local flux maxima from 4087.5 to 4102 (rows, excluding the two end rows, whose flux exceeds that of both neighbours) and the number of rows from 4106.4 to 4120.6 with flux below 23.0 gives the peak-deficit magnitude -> -1.9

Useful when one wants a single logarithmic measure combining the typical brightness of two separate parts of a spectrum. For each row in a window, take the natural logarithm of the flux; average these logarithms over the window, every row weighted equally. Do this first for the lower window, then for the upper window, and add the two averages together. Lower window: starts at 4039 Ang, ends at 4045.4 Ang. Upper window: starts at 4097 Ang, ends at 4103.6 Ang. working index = 5.991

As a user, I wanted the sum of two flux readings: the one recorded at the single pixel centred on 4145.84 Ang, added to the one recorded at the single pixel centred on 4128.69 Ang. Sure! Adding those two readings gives 44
